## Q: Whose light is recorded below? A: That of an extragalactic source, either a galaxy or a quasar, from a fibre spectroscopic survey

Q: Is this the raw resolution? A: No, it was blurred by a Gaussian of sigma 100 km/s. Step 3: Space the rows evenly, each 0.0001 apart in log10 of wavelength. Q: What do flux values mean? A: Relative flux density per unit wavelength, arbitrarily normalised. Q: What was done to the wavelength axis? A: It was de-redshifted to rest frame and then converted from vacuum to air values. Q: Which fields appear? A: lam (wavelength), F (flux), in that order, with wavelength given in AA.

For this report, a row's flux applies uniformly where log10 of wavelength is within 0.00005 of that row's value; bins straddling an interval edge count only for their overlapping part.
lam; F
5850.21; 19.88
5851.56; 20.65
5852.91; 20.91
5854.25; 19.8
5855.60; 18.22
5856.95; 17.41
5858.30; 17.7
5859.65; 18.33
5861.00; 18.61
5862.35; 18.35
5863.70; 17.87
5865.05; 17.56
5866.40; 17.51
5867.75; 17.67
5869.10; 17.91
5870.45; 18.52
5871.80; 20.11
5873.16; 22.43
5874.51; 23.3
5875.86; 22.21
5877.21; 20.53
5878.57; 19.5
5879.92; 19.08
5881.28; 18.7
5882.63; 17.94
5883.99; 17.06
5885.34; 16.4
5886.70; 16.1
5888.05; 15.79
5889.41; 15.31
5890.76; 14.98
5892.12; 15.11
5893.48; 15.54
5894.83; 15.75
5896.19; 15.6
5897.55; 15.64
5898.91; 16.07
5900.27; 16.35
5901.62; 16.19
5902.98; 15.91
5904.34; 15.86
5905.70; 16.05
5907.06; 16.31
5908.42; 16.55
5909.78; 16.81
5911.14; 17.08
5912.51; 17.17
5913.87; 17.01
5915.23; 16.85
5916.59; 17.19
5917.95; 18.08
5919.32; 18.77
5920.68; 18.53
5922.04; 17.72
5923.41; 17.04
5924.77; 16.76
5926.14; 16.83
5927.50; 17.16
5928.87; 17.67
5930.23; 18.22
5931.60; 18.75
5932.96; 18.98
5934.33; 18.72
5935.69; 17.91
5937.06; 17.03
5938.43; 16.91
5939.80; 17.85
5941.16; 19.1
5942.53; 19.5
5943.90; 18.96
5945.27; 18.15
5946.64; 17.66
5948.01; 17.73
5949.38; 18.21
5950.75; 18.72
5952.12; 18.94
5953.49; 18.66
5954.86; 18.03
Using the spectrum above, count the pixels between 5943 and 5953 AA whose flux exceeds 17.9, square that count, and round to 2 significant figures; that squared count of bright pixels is 25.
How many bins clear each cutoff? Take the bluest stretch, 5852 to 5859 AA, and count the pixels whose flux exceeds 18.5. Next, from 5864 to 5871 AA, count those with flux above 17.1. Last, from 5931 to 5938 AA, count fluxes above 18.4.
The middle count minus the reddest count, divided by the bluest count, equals 1.0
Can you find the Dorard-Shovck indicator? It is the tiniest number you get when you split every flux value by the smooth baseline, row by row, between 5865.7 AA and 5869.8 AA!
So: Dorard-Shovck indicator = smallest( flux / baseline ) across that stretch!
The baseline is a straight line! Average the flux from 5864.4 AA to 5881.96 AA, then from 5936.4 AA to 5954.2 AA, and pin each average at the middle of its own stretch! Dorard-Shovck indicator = 0.89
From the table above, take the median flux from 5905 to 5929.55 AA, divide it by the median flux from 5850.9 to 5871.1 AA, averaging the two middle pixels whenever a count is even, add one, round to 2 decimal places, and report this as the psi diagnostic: 1.94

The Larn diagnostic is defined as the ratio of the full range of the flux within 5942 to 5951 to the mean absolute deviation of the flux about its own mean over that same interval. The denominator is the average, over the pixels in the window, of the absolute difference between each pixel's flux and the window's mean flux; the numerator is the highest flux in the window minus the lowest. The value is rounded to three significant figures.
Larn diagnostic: 3.35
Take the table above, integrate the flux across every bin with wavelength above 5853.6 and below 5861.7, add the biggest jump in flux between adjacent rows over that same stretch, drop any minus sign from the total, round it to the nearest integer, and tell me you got 150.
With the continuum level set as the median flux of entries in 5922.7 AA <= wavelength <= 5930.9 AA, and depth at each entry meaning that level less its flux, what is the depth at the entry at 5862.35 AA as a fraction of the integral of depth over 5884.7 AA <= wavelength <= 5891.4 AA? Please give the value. -0.13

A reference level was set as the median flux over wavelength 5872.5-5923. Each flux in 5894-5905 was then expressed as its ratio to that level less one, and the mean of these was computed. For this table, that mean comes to -0.053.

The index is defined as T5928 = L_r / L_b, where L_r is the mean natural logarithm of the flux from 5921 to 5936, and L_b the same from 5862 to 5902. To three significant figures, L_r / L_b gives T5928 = 1.00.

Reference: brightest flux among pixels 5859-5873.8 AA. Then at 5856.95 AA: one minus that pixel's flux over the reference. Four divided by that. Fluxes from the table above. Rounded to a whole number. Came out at 18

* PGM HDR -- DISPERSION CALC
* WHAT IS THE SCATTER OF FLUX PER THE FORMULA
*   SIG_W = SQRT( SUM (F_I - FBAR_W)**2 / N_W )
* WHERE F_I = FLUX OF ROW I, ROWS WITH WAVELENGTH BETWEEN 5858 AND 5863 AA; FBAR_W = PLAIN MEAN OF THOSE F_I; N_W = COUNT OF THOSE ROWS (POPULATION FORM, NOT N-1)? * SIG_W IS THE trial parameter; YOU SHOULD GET 0.3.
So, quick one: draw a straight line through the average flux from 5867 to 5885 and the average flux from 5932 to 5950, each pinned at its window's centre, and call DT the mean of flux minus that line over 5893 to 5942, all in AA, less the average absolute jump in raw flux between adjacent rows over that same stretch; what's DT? -2.0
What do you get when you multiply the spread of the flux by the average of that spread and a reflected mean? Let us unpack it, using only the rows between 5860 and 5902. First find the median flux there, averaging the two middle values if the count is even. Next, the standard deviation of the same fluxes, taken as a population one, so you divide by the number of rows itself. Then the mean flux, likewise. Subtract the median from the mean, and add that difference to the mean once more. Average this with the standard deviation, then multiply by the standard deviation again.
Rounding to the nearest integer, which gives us 22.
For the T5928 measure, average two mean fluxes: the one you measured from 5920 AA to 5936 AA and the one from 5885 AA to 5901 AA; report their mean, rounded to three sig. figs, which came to 16.8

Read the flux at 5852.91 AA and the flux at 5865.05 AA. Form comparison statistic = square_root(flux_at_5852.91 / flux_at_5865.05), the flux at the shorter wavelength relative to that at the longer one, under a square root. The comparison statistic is 1.09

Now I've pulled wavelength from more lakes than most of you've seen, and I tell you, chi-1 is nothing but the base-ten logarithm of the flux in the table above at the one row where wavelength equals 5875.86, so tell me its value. 1.347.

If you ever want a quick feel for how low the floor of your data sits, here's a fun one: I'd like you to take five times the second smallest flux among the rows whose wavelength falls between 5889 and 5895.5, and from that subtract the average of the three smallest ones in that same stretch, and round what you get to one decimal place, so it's 60.4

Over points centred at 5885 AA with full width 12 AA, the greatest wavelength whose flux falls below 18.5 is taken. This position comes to 5890.76 AA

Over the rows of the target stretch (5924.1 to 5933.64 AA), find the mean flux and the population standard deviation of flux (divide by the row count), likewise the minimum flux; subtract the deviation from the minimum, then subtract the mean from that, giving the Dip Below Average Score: -1.8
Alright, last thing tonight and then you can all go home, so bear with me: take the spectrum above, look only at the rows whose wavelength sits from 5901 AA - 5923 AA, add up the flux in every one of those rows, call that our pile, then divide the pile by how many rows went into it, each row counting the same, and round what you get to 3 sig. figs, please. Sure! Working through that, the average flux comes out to 17.0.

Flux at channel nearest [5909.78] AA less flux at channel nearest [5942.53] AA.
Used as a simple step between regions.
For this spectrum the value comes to -3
